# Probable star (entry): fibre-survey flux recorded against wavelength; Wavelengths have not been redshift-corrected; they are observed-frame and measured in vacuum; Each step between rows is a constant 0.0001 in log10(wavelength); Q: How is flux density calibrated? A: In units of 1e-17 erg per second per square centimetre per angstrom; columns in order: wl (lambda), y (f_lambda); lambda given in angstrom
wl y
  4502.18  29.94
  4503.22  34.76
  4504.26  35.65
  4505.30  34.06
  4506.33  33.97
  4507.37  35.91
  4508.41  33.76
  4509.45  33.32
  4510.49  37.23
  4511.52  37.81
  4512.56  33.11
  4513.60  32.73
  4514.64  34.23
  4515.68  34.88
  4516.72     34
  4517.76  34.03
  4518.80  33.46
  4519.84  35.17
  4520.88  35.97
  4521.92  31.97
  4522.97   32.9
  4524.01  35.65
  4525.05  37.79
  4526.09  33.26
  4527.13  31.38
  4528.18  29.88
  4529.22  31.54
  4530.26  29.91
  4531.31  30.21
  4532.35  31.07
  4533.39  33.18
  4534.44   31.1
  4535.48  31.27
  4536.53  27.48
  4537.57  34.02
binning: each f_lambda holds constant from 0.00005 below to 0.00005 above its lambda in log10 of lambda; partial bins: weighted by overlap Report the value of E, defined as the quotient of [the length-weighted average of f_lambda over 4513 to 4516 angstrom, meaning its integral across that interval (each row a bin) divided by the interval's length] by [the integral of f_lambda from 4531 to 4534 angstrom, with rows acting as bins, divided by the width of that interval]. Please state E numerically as 1.07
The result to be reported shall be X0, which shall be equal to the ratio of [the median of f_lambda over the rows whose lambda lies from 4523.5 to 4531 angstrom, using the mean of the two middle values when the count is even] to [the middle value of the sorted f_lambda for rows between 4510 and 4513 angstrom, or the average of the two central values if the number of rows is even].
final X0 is 0.847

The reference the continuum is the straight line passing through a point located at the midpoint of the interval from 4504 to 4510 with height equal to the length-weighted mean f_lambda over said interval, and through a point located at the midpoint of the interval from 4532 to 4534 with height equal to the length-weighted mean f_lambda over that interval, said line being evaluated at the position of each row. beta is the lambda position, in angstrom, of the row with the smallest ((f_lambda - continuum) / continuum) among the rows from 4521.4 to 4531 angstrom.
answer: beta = 4528.18 angstrom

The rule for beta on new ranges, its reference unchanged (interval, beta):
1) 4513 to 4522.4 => 4521.92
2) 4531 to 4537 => 4536.53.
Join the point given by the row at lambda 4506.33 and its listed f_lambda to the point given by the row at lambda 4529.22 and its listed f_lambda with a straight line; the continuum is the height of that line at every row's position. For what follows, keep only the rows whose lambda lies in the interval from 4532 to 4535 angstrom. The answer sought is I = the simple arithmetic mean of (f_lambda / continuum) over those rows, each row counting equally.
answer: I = 1.02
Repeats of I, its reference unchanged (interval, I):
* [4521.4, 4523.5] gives 1.01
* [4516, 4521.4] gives 1.06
